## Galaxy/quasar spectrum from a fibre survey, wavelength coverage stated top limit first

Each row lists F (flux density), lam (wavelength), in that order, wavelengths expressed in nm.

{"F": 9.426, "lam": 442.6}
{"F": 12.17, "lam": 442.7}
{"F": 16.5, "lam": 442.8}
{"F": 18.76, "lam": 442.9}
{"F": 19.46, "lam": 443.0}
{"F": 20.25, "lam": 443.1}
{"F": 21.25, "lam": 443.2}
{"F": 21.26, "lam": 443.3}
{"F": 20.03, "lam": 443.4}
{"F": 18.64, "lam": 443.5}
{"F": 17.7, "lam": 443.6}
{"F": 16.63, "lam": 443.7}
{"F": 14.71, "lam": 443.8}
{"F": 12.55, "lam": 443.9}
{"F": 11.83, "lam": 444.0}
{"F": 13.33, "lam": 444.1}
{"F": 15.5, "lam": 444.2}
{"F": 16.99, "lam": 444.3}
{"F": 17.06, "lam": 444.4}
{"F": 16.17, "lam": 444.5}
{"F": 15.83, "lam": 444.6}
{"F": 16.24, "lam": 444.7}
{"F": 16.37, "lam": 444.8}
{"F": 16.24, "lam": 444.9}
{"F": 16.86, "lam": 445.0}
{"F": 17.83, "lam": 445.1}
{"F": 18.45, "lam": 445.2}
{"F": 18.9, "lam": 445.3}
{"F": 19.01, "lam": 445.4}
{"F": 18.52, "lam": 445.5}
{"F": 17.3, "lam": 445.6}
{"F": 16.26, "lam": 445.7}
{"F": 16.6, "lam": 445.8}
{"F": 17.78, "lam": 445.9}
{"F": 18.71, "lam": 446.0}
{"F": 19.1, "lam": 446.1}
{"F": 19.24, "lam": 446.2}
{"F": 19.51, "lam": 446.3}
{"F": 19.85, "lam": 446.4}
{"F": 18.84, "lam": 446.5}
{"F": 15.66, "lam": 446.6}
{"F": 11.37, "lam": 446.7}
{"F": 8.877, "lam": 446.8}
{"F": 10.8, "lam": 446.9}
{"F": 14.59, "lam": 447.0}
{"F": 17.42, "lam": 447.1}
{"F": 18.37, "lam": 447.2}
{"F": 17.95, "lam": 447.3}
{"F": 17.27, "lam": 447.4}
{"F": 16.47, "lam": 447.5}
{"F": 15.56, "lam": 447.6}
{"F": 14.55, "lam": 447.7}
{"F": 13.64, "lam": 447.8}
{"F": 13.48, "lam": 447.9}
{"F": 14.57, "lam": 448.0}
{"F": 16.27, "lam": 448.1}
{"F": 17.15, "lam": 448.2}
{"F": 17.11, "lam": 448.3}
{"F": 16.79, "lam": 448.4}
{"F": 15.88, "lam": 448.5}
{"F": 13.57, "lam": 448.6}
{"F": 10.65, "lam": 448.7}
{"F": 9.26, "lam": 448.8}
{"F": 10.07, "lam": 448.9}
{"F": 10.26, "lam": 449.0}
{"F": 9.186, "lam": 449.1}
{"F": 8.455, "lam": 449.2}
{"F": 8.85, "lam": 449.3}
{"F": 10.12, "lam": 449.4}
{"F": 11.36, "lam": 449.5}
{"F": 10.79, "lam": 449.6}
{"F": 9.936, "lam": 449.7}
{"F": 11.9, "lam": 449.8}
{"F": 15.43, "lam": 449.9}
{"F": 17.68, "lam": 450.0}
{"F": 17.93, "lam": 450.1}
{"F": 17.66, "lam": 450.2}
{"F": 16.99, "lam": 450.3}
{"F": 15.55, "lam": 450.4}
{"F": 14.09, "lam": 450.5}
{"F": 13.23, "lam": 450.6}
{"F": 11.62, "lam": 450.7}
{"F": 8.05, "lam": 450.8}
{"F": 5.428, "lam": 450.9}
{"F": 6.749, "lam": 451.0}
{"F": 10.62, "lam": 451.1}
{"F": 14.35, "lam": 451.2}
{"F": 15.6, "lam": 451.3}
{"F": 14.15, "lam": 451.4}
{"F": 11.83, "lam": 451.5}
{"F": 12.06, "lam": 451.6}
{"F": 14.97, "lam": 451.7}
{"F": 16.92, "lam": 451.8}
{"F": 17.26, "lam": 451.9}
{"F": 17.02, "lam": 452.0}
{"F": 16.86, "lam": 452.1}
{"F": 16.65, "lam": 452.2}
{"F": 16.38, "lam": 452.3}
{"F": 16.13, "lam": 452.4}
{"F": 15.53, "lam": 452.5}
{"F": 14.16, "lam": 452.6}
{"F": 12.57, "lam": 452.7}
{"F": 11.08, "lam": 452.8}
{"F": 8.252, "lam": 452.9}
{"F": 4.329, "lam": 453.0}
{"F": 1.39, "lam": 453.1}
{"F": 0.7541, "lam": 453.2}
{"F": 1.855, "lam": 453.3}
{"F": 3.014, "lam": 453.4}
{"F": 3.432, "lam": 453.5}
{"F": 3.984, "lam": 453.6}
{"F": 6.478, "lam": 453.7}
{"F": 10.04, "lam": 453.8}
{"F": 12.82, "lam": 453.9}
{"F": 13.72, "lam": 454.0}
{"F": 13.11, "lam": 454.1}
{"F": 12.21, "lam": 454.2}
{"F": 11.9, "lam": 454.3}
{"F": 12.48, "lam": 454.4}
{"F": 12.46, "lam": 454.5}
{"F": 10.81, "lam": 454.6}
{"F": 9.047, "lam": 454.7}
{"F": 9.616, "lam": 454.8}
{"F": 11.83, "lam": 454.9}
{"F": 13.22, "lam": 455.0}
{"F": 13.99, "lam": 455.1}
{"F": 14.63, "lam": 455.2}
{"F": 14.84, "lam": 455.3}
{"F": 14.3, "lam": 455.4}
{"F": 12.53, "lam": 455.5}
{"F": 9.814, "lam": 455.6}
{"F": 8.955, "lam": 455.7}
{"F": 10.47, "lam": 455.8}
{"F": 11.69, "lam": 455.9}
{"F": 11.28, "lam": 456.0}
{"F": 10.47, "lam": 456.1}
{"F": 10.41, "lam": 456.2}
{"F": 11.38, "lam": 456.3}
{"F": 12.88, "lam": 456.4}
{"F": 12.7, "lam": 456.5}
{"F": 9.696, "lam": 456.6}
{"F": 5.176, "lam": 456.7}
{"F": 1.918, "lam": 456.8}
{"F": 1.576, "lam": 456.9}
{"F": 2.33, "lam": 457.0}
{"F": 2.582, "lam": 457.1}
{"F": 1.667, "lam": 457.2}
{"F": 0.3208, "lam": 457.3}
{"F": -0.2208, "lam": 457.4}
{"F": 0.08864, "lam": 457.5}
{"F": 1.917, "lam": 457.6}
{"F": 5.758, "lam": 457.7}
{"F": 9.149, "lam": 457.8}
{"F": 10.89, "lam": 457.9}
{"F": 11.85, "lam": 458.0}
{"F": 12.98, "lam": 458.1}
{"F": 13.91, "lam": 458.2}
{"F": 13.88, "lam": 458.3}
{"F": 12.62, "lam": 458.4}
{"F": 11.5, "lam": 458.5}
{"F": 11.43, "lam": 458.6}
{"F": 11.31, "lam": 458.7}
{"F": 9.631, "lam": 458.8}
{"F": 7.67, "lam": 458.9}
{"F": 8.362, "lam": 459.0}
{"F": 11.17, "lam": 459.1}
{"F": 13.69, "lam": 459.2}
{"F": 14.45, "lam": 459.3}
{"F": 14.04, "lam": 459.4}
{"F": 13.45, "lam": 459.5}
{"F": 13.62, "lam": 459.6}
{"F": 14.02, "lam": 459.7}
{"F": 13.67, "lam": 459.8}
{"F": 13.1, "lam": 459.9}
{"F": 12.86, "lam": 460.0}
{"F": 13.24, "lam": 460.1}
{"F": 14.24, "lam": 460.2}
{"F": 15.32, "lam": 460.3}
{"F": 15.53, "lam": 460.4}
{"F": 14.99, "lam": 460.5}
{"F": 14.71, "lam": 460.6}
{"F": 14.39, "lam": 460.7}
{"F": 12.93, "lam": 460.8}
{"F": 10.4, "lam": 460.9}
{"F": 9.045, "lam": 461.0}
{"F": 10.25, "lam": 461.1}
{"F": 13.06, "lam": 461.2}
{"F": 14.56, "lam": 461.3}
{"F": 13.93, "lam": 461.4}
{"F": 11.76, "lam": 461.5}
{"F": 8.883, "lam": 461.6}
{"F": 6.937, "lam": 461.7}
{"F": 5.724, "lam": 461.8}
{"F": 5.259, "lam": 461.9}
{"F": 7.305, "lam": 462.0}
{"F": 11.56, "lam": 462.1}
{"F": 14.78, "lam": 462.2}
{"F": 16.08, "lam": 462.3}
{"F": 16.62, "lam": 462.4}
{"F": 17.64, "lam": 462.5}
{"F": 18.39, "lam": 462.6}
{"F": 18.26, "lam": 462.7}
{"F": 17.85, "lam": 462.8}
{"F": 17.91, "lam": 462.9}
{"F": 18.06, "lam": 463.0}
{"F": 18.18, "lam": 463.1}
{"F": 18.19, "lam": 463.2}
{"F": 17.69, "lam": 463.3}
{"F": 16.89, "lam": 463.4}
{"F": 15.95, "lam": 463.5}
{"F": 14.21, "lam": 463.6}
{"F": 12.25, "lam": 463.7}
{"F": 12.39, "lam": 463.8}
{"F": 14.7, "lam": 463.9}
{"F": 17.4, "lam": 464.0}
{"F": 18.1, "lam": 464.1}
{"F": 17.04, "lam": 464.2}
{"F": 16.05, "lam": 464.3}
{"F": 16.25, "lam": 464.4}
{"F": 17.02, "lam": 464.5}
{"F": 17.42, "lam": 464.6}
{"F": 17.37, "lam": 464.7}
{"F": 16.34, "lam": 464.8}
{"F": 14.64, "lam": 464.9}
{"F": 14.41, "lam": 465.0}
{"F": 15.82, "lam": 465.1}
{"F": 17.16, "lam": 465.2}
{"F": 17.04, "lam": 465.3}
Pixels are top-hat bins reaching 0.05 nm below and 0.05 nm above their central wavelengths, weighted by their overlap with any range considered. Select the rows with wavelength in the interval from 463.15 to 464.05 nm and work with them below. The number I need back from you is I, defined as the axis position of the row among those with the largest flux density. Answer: 463.2 nm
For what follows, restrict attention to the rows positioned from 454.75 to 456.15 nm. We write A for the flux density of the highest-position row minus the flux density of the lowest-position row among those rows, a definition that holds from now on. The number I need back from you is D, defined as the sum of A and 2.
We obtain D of 3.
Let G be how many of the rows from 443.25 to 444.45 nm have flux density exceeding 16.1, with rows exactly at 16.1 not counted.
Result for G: 7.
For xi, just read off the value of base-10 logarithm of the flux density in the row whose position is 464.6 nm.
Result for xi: 1.24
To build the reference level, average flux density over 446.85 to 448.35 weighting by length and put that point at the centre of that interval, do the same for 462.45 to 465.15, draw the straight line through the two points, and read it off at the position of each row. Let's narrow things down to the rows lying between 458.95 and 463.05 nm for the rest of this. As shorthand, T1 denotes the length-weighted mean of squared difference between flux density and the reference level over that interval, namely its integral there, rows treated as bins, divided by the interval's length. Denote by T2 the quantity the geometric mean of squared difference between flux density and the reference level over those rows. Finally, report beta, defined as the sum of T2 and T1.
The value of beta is 28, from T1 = 21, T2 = 6.9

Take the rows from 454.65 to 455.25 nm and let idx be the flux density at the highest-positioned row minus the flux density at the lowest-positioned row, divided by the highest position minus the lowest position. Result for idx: 11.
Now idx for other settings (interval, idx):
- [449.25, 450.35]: 8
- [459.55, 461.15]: -2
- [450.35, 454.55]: -1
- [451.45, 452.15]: 8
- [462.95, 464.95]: -2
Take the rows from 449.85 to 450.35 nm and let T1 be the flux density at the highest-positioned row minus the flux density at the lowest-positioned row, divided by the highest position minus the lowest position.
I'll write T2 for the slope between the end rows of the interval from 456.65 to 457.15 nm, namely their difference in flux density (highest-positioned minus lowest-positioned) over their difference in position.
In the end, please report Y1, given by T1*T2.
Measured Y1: -25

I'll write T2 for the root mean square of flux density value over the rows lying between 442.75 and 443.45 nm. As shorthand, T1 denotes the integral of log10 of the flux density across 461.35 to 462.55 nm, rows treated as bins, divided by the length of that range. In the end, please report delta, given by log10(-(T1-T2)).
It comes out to 1.27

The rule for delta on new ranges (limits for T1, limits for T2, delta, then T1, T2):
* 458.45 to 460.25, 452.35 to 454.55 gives 0.97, 1.08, 10.4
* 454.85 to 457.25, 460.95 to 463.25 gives 1.12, 0.90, 14.2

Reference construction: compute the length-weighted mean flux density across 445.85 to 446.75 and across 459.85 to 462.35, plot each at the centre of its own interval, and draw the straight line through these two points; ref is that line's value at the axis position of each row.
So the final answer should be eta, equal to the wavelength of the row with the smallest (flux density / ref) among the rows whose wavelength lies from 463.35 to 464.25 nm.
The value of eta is 463.7 nm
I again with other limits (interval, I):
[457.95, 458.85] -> 458.2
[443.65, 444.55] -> 444.4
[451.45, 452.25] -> 451.9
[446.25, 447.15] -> 446.4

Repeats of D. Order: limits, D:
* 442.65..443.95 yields 2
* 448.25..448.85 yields -6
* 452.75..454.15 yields 4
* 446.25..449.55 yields -6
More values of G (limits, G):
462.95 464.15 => 7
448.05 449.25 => 4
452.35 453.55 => 1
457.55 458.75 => 0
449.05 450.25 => 3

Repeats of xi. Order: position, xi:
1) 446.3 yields 1.29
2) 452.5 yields 1.19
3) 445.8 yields 1.22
